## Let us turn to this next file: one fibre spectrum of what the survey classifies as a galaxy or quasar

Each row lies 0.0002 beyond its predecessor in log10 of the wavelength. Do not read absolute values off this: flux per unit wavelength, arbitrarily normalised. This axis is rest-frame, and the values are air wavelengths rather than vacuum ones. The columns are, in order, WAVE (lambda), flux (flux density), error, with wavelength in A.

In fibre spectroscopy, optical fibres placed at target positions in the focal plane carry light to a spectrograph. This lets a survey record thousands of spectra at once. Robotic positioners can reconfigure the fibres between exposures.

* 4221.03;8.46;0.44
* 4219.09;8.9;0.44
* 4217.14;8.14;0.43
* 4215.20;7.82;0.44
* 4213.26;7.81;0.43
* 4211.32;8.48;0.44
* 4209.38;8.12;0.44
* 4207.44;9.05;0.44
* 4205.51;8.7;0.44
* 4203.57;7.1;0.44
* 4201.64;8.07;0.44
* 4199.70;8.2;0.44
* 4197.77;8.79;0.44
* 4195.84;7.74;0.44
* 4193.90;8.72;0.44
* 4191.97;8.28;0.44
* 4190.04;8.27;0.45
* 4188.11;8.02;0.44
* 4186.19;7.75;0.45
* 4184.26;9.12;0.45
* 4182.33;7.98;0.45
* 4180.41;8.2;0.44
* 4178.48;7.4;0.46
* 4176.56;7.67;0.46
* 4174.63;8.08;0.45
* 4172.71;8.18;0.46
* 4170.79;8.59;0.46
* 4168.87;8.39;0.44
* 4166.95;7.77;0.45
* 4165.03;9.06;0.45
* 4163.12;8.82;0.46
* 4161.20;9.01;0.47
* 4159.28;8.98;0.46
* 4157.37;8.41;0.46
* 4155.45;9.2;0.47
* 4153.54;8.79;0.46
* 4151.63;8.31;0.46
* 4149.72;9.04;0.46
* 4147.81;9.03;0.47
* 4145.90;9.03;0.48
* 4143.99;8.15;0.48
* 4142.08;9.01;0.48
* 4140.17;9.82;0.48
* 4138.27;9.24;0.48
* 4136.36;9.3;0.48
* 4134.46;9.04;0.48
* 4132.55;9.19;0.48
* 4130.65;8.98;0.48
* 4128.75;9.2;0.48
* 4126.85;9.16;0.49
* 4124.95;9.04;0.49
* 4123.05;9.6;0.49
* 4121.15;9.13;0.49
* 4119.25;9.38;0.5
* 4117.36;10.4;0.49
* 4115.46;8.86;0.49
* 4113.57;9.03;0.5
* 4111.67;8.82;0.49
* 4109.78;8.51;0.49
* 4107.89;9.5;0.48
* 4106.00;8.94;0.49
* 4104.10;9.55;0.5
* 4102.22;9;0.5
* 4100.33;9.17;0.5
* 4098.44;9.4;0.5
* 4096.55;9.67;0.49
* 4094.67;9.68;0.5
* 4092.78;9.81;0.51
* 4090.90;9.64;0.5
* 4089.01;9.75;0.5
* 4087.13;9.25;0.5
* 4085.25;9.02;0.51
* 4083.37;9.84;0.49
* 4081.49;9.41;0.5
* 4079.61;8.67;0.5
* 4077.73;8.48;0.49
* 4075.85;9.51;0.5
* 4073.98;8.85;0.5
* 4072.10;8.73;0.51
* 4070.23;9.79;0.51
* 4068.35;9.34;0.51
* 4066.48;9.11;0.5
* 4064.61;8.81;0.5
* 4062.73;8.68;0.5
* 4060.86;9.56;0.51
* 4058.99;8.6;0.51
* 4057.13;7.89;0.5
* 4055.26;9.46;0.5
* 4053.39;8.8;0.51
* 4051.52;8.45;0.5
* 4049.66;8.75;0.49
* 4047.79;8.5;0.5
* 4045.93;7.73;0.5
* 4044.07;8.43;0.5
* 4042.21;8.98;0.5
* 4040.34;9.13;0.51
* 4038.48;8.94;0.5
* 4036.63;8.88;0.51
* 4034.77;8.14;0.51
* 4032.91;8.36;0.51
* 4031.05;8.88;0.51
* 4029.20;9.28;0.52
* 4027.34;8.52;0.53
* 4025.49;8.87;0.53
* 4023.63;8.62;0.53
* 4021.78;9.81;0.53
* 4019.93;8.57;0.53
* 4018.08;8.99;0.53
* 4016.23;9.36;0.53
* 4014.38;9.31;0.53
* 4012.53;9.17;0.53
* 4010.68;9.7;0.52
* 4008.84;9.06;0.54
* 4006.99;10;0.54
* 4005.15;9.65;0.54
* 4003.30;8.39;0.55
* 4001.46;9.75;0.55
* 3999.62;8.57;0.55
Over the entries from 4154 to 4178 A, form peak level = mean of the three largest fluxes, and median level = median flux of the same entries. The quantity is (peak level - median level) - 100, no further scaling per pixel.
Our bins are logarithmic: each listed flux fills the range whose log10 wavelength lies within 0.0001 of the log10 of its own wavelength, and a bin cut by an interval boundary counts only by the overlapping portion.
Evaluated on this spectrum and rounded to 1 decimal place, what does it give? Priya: -99.4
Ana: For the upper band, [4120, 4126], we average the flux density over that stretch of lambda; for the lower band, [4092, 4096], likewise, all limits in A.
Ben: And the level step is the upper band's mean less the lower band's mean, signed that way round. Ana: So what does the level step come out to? -0.49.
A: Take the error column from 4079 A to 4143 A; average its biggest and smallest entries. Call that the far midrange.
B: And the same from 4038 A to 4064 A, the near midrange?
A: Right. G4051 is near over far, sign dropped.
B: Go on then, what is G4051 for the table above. 1.01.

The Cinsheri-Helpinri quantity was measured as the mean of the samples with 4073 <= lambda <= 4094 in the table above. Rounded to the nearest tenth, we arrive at 9.3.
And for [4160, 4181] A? 8.3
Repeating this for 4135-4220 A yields 8.5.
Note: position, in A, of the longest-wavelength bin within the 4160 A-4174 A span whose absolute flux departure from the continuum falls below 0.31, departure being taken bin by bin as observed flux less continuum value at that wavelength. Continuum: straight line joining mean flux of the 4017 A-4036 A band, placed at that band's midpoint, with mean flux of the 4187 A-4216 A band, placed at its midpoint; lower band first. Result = 4172.71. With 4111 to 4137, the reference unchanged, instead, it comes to 4111.67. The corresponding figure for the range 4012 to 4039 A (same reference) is 4038.48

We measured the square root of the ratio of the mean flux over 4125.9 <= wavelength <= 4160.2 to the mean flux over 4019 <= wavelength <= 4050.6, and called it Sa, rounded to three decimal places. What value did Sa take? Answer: 1.015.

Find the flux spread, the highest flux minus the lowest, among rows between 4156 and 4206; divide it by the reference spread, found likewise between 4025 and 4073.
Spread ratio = 0.98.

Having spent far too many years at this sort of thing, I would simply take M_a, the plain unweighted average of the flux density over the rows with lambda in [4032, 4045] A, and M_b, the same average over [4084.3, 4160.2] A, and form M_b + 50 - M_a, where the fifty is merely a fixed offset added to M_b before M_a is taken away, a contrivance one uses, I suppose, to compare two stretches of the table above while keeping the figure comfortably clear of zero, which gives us 50.5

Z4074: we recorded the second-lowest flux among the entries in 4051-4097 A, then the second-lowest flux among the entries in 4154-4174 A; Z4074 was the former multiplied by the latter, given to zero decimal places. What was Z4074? 69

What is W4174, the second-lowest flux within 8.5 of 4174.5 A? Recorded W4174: 7.67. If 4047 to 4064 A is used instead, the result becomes 8.45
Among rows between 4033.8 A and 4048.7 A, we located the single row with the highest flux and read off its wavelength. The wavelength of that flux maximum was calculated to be 4040.34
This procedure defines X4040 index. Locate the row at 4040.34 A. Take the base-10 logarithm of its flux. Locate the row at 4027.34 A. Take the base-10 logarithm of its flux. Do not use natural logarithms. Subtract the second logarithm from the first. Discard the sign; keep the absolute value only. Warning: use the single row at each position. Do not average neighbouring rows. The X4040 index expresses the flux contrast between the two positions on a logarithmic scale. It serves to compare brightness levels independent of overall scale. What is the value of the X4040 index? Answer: 0.030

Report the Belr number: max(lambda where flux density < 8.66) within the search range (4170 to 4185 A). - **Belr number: 4182.33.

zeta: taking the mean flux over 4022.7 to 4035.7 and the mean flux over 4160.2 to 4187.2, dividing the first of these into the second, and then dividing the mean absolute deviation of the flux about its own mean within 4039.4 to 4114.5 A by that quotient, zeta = 0.445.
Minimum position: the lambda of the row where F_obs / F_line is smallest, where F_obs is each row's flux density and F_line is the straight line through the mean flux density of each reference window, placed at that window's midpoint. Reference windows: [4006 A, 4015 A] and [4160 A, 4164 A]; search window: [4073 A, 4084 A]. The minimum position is 4077.73 A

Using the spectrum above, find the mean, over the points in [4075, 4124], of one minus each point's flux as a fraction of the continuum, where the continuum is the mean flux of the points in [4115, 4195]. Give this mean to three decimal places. -0.064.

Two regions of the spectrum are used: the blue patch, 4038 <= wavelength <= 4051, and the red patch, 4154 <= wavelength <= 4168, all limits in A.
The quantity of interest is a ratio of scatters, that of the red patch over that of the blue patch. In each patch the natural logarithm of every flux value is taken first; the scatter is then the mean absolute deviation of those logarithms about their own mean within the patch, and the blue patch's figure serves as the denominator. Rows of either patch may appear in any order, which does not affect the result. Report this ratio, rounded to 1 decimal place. 1.1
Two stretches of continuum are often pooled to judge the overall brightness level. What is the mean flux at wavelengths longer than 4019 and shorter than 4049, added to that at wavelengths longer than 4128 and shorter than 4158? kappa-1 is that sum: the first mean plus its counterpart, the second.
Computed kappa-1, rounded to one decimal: 17.7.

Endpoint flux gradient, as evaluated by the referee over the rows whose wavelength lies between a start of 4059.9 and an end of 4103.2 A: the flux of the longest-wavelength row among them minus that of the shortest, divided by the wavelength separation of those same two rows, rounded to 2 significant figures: -0.014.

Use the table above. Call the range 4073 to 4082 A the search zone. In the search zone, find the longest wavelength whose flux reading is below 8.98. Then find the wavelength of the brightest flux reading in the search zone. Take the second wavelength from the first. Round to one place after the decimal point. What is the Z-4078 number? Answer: 3.8 A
